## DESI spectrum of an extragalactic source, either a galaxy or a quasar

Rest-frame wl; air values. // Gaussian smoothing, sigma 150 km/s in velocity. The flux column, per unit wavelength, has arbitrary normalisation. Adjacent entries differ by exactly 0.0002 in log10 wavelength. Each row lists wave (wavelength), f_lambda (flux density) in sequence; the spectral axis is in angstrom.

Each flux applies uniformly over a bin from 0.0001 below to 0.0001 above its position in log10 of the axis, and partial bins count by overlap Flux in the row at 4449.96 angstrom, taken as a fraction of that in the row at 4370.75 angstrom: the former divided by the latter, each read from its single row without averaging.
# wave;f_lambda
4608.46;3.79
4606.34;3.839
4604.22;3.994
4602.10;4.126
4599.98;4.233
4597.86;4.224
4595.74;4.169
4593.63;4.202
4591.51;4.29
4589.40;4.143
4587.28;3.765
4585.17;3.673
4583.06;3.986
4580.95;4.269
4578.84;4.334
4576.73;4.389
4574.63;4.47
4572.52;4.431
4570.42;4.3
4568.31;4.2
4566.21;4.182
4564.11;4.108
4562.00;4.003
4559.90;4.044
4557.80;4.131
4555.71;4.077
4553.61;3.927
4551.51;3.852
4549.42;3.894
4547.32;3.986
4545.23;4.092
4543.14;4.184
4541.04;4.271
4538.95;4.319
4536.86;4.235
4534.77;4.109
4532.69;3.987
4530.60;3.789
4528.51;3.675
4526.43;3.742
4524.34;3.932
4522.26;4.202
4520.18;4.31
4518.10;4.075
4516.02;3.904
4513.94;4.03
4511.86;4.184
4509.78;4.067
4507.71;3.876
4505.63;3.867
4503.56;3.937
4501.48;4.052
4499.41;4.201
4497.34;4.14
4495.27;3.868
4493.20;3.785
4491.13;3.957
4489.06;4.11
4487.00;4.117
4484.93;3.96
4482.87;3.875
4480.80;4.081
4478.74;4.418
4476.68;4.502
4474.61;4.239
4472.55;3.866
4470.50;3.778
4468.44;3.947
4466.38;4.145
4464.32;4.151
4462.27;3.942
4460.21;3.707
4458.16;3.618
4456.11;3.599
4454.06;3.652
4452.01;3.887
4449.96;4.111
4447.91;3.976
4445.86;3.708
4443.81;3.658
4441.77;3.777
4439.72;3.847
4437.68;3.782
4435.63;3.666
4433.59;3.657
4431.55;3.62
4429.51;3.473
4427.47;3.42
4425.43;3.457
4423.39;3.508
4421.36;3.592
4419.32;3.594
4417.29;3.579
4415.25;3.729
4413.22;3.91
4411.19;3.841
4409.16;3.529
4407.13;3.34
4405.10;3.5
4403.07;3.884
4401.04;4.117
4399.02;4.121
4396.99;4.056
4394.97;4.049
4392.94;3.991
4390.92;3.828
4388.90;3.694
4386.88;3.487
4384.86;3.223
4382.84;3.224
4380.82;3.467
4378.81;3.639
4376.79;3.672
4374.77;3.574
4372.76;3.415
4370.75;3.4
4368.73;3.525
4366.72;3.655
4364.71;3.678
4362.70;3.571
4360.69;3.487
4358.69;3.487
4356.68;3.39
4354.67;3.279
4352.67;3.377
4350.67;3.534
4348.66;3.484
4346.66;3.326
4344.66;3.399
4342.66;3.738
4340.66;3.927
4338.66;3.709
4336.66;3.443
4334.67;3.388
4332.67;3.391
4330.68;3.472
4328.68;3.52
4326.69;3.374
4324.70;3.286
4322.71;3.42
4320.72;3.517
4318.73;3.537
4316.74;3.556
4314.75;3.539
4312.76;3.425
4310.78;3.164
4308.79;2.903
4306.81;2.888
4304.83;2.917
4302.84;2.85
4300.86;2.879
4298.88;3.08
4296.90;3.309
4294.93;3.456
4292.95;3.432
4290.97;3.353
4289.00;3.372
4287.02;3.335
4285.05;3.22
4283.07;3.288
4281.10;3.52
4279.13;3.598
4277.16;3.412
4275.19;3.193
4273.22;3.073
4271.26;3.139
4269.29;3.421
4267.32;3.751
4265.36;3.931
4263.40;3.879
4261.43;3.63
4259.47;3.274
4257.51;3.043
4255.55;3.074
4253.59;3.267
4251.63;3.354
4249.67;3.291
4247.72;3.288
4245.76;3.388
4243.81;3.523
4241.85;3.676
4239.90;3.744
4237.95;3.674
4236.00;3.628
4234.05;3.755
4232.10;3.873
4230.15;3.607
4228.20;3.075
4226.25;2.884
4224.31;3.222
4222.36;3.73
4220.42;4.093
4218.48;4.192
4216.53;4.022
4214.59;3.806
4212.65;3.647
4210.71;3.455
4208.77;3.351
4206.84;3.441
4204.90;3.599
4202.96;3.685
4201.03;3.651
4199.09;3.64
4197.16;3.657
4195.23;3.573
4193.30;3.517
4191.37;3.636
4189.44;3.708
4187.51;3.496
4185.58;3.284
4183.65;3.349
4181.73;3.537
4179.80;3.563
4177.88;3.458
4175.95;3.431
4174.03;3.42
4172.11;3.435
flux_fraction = 1.21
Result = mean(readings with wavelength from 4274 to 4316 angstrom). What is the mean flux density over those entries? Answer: 3.24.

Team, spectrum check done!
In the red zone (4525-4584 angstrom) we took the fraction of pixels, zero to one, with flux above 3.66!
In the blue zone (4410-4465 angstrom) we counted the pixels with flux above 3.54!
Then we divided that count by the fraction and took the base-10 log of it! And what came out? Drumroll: 1.36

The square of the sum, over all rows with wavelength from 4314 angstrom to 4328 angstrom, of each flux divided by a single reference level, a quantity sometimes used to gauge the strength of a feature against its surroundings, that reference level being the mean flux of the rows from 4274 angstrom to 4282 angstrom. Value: 50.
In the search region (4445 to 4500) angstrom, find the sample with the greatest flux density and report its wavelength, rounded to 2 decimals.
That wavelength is 4476.68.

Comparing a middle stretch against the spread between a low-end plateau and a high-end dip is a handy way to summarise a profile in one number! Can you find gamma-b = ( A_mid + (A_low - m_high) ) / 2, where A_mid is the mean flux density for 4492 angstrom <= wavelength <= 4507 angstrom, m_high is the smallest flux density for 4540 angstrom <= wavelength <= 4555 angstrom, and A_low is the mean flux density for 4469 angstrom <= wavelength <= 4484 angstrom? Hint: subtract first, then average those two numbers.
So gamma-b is 2.1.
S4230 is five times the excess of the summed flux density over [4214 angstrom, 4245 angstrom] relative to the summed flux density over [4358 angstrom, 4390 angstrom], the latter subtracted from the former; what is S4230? 12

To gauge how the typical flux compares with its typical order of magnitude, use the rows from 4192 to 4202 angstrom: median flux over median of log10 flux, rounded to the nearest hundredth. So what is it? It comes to 6.49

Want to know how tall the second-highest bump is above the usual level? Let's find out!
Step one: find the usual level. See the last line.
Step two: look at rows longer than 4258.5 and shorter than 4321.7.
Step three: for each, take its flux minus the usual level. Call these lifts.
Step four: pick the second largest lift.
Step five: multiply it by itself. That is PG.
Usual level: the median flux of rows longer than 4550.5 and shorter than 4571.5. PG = 0.046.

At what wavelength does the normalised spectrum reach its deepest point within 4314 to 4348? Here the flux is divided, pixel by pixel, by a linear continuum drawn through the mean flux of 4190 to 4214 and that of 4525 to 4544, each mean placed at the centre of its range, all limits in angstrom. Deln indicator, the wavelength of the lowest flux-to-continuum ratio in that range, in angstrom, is 4324.70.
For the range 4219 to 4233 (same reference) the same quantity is 4226.25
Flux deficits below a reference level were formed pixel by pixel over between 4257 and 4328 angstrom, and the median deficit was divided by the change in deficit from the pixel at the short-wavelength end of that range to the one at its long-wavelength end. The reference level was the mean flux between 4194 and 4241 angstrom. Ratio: -0.8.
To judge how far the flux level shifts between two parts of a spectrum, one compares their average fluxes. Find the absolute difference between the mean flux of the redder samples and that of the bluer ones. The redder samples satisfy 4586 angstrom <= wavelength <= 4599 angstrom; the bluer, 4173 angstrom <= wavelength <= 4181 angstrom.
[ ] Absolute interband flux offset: 0.7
